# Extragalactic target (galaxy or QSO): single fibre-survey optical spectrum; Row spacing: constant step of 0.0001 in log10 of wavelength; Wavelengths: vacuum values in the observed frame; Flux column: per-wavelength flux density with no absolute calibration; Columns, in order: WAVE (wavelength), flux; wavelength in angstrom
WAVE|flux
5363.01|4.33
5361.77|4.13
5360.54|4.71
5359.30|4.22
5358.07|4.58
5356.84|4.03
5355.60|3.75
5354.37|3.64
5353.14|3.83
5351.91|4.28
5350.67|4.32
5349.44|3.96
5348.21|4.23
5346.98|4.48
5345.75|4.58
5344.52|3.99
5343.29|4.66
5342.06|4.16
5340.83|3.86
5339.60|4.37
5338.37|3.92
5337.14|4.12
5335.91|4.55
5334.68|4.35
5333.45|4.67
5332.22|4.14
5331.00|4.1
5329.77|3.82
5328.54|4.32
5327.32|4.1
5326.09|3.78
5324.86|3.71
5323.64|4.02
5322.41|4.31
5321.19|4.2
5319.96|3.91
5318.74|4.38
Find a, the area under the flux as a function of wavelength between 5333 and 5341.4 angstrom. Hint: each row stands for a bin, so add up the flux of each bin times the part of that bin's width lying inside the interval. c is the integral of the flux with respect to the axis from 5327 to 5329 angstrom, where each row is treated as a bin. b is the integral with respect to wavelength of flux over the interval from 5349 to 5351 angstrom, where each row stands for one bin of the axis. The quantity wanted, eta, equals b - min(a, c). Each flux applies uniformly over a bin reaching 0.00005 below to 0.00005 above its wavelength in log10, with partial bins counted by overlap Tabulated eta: 0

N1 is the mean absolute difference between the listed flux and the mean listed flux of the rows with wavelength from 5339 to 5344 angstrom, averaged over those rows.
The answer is 0.25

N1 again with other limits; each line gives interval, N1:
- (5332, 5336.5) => 0.18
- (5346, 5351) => 0.15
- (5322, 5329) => 0.20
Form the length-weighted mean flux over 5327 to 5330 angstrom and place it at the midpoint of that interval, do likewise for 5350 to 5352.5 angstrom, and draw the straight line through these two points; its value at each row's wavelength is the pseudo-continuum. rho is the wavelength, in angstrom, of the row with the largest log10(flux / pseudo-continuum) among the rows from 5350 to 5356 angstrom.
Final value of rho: 5350.67 angstrom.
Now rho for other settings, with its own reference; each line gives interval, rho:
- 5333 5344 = 5333.45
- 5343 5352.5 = 5343.29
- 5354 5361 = 5360.54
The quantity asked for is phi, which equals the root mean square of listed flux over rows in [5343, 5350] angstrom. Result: 4.33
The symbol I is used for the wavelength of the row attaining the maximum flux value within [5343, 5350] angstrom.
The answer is 5343.29 angstrom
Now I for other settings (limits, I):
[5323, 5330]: 5328.54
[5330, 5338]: 5333.45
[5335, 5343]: 5335.91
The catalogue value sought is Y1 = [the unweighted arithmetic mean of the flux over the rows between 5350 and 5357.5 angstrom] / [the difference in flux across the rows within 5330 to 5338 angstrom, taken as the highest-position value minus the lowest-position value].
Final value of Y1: 199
